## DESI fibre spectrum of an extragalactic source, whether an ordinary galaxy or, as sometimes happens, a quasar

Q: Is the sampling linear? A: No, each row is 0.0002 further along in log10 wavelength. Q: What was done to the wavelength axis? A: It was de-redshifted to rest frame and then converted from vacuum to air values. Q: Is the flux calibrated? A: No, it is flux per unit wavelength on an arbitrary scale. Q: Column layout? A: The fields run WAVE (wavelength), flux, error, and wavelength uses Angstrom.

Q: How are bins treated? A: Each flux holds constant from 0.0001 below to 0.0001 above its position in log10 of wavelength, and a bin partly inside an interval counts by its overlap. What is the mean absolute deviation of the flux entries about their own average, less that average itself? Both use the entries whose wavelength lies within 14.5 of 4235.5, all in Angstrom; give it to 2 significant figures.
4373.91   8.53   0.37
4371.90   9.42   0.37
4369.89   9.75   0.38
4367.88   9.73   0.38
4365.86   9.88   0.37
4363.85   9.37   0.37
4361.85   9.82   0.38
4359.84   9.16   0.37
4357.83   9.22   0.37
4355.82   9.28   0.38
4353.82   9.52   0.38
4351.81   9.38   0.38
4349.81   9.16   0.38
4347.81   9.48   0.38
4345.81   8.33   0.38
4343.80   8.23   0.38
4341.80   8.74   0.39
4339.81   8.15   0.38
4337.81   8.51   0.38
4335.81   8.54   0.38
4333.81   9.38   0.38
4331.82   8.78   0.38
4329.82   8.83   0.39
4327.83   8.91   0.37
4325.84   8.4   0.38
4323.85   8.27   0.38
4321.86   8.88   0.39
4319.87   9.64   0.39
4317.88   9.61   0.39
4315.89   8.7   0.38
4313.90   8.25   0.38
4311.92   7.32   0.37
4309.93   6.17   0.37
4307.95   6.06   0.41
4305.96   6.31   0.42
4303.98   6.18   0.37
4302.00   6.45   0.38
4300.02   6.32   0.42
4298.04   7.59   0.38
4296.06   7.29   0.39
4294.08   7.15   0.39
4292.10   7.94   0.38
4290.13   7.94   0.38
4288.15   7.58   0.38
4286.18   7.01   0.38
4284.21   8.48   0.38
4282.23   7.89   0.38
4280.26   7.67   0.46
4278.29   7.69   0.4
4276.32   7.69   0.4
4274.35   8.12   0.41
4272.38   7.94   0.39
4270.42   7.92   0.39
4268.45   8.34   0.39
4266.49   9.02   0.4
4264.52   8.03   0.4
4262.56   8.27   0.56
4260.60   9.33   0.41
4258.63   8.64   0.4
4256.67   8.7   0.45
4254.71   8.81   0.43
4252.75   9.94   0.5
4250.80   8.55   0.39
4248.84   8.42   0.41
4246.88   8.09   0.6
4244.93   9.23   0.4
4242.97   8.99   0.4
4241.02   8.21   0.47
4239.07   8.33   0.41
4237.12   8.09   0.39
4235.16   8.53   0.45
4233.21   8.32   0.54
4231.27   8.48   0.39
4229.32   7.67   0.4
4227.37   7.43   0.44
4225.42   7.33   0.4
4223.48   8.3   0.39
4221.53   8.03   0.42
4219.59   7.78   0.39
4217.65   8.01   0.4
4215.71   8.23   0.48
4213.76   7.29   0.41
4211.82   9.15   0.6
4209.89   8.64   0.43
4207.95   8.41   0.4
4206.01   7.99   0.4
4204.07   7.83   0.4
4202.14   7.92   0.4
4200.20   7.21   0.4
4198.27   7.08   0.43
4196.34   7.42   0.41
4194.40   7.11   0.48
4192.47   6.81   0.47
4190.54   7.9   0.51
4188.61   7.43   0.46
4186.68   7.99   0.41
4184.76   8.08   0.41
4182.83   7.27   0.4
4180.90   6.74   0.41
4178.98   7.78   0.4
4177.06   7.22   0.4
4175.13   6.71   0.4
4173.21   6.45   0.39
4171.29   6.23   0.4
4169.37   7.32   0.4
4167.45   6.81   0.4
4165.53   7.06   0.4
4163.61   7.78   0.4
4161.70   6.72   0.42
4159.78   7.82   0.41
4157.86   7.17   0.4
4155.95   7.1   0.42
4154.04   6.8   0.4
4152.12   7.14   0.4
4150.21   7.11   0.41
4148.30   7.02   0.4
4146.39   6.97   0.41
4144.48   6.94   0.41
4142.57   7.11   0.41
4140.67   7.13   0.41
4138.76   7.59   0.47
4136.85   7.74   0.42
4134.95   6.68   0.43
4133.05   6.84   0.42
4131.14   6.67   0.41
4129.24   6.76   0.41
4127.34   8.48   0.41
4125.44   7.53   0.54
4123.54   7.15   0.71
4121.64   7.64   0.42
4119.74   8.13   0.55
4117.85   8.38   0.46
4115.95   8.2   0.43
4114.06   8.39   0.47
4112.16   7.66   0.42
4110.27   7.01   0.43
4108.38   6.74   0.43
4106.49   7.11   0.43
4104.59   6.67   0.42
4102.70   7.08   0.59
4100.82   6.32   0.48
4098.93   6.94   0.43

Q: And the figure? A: -7.9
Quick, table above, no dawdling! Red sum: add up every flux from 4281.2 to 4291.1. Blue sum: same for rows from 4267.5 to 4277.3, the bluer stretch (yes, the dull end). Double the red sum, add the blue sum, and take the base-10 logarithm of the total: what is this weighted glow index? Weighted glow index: 2.07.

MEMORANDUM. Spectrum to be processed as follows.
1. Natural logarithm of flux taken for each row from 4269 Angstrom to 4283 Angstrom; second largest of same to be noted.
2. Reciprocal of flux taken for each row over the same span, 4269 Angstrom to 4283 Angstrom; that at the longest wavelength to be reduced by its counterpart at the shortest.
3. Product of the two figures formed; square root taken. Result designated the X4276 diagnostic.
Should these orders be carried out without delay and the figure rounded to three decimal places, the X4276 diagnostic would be 0.032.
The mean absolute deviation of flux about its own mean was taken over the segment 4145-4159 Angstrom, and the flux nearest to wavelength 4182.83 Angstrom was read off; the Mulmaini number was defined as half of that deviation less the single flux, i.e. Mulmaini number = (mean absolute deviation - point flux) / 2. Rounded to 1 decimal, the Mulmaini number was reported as -3.6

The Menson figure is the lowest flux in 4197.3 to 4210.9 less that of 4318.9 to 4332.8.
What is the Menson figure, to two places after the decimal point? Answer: -1.19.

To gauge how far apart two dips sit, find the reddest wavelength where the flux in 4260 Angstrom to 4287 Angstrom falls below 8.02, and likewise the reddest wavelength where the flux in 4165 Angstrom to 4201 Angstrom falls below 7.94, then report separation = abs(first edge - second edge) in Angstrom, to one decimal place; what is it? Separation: 86.0 Angstrom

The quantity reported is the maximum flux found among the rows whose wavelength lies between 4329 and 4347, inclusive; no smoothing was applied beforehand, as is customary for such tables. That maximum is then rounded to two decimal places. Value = 9.38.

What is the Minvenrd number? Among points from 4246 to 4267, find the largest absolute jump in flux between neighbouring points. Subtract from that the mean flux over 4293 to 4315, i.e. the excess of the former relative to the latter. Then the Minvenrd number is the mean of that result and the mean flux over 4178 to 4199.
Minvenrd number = 0.99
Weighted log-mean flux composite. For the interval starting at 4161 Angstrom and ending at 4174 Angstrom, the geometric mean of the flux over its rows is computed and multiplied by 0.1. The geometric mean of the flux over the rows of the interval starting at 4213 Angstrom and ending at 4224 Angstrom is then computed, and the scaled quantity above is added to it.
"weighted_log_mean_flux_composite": 8.6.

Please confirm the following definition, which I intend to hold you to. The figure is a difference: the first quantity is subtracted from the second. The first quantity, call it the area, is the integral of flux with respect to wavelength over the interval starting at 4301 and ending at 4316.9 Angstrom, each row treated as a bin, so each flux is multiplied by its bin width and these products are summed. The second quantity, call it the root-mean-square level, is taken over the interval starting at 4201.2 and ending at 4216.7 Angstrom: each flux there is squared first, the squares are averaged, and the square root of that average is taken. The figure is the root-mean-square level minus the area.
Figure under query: -102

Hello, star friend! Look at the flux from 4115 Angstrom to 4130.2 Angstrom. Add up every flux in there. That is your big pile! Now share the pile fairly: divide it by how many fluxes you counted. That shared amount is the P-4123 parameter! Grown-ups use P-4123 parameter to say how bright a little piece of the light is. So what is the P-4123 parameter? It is 7.8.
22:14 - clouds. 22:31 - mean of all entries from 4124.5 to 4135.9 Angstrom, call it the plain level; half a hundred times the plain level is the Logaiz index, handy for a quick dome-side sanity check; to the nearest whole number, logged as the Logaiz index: 358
